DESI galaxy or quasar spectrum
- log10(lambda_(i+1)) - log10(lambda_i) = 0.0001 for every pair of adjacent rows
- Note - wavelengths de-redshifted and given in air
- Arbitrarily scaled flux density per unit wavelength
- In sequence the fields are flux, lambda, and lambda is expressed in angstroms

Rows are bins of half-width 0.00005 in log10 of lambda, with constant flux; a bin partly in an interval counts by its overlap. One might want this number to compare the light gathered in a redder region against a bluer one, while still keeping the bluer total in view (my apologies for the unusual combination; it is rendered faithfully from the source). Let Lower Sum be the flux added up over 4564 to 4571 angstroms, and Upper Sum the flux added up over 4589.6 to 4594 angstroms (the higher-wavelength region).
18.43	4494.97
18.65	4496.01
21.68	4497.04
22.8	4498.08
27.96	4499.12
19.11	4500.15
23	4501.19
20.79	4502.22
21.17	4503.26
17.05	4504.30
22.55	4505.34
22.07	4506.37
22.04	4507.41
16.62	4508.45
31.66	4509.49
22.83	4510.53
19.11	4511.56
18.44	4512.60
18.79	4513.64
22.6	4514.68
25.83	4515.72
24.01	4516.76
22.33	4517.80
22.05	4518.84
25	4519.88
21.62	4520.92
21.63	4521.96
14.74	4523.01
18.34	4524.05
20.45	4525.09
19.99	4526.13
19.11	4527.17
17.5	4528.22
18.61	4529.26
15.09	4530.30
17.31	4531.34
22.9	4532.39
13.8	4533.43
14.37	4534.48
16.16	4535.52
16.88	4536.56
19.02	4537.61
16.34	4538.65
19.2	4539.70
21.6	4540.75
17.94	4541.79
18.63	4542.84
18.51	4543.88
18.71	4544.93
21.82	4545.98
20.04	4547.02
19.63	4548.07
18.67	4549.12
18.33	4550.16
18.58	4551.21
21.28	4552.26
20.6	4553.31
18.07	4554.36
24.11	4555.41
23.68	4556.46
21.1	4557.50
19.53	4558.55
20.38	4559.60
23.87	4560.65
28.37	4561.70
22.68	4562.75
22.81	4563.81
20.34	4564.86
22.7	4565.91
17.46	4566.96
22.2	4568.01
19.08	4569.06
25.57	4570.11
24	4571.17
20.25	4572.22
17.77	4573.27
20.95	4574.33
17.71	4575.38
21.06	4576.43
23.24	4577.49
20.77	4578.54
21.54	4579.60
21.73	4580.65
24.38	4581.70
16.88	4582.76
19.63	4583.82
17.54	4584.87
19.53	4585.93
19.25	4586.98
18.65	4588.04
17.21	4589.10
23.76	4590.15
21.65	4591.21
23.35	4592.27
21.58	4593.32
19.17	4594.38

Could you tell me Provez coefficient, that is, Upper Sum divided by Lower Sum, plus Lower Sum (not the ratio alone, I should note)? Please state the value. 128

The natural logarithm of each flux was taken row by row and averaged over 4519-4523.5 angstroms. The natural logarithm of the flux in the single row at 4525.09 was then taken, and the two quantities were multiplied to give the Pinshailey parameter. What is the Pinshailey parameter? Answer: 9.1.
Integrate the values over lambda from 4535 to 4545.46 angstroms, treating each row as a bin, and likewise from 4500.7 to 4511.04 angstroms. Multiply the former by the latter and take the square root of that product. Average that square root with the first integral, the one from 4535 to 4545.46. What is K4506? 200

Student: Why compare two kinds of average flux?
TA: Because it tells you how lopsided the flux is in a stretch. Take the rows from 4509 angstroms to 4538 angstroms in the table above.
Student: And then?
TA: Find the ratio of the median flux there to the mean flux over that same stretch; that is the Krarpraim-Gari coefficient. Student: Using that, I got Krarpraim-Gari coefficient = 0.96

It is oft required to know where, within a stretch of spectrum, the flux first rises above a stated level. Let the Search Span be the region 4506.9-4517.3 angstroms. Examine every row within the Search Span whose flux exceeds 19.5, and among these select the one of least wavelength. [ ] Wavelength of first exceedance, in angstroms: 4507.41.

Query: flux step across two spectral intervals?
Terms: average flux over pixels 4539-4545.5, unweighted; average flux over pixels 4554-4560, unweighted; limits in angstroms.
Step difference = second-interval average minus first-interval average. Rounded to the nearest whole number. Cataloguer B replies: 2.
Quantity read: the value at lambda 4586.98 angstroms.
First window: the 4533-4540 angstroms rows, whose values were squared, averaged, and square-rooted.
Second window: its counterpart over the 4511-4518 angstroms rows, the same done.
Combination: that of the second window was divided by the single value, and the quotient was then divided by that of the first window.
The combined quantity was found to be 0.068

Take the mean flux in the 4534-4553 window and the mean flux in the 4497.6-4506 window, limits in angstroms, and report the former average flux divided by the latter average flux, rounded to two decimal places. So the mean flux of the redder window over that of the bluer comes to 0.86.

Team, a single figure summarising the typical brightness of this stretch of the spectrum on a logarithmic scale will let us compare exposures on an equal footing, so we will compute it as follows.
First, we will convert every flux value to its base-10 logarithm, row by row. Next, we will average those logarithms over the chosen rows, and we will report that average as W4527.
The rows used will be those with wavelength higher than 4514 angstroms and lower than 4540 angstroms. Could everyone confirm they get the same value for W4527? 1.28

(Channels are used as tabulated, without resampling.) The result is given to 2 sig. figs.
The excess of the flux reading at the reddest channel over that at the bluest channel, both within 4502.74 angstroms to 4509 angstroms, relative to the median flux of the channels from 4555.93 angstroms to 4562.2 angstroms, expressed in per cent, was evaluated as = -20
